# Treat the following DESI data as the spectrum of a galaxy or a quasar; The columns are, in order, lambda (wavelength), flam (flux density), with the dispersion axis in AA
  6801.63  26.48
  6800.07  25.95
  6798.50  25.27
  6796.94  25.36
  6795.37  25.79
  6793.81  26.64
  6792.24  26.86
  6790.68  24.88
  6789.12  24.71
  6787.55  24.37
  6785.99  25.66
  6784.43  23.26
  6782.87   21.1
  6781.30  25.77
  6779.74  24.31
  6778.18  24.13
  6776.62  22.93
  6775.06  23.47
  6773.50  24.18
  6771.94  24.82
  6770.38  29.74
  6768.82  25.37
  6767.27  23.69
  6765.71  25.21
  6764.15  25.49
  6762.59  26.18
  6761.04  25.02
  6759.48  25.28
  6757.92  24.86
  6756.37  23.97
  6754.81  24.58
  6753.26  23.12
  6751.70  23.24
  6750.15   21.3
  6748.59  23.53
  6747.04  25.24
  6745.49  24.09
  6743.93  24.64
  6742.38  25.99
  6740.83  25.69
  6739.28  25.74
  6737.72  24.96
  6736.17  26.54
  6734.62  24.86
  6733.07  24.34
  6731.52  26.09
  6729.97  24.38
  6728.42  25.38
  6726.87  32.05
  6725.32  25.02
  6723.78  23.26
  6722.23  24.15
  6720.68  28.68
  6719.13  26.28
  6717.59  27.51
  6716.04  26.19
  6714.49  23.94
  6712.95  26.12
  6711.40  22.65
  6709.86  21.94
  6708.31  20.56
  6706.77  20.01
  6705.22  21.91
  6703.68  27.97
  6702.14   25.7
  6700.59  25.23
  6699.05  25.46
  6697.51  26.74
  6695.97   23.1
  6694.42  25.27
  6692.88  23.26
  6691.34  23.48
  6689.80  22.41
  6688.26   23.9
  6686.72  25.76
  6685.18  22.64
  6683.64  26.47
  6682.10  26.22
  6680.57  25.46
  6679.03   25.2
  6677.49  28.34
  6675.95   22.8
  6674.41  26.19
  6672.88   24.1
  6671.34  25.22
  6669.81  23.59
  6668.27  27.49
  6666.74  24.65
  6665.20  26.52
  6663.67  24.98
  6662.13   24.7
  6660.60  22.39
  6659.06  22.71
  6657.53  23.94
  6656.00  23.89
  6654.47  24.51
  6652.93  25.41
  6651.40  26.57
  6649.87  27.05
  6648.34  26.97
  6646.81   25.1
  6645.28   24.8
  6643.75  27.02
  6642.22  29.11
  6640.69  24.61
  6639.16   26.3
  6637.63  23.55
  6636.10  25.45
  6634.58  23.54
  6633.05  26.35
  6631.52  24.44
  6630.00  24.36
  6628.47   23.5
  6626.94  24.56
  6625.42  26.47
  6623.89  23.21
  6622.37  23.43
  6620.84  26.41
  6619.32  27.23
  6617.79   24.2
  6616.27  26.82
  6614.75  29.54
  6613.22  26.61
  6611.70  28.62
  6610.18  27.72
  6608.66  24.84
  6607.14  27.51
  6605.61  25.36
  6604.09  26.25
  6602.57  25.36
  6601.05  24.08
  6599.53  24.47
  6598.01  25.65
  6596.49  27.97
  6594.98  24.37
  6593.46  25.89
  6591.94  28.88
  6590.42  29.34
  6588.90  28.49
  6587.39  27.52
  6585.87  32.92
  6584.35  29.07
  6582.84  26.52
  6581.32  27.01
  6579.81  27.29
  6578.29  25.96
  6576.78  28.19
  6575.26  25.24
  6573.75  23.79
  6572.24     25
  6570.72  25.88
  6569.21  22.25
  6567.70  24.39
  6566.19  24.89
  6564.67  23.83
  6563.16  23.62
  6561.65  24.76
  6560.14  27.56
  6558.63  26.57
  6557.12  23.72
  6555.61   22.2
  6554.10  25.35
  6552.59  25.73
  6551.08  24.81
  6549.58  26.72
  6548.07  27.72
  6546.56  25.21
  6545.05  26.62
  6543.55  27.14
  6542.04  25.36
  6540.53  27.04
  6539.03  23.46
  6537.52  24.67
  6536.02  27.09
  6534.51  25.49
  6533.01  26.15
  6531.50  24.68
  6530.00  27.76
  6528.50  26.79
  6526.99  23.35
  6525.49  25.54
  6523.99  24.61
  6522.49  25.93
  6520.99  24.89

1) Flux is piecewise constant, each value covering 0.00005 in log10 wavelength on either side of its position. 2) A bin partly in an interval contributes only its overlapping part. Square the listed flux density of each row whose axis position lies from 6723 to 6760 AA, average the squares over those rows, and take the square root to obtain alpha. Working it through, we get 25.0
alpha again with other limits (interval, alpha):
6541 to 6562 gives 25.7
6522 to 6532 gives 25.6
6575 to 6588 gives 27.8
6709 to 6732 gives 25.7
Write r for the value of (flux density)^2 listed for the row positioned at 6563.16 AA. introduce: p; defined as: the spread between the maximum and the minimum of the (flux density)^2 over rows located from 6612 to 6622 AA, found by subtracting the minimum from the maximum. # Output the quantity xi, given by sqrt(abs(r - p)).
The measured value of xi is 16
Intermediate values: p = 287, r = 558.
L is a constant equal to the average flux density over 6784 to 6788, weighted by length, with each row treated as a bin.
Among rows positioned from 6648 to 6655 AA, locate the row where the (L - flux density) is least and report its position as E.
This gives 6649.87 AA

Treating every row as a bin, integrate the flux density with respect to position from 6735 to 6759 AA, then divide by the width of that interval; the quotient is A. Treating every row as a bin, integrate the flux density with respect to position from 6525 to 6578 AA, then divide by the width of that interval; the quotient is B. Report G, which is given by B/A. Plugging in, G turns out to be 1.04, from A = 24.5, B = 25.4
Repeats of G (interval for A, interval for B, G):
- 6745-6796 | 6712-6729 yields 1.06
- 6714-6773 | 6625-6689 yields 1.00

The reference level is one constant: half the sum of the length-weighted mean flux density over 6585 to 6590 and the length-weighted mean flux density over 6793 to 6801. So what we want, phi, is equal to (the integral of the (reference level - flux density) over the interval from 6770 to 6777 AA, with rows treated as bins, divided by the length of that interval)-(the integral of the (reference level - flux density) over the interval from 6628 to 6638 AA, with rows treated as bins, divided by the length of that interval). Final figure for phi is -0.4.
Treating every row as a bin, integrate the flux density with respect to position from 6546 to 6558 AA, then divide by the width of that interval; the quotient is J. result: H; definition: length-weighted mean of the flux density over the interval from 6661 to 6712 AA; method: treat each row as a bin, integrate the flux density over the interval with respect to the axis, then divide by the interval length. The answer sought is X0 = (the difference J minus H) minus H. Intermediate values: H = 24.53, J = 25.2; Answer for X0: -23.9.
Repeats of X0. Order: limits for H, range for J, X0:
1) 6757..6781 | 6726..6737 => -23.8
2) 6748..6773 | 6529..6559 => -23.8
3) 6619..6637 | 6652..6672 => -25.1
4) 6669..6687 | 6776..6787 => -26.4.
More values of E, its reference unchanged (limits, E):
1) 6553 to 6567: 6560.14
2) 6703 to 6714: 6703.68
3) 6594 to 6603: 6596.49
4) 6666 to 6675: 6668.27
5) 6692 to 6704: 6703.68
